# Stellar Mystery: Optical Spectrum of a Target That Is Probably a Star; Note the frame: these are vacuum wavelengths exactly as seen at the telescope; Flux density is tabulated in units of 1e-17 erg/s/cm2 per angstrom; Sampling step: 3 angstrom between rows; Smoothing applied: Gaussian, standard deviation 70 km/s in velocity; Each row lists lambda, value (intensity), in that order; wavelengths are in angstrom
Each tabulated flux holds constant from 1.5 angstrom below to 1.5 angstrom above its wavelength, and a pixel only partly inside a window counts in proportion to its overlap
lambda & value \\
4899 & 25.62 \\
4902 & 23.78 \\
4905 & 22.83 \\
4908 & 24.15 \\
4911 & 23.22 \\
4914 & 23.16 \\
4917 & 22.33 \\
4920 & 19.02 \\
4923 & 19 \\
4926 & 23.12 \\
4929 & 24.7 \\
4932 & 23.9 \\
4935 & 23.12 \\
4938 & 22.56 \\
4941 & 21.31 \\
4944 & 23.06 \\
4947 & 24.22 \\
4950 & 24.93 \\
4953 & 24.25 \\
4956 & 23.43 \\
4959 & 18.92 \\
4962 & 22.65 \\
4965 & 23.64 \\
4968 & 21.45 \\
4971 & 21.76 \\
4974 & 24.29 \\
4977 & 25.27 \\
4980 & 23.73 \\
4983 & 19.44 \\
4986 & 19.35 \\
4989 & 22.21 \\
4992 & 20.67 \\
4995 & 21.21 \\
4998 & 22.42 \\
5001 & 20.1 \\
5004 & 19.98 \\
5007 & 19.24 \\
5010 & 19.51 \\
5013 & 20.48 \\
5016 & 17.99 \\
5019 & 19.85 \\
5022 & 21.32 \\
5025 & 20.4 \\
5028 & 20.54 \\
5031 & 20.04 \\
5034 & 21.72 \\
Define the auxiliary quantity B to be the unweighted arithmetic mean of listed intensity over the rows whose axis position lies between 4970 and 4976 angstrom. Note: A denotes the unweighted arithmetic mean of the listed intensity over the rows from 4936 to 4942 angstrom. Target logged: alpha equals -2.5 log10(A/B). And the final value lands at 0.05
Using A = 21.9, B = 23.0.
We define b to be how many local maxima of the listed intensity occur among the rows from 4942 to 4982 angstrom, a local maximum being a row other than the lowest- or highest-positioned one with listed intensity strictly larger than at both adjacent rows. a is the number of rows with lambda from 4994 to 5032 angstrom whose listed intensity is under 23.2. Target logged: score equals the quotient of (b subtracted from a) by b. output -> 3.3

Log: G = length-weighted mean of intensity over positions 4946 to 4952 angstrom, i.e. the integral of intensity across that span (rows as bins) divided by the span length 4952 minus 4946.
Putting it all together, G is 24.6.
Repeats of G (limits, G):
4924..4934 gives 23.6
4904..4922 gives 22.3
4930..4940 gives 23.2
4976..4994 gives 21.7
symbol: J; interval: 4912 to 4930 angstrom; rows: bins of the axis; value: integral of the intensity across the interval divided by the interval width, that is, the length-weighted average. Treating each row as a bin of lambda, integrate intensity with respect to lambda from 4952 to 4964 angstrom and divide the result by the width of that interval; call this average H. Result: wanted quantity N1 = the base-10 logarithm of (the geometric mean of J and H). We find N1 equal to 1.34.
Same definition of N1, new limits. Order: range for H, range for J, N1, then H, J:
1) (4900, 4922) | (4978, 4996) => 1.34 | 22.6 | 21.2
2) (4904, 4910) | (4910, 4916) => 1.37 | 23.5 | 23.1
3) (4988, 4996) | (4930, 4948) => 1.35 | 21.3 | 23.0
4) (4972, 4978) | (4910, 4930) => 1.37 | 24.5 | 22.0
